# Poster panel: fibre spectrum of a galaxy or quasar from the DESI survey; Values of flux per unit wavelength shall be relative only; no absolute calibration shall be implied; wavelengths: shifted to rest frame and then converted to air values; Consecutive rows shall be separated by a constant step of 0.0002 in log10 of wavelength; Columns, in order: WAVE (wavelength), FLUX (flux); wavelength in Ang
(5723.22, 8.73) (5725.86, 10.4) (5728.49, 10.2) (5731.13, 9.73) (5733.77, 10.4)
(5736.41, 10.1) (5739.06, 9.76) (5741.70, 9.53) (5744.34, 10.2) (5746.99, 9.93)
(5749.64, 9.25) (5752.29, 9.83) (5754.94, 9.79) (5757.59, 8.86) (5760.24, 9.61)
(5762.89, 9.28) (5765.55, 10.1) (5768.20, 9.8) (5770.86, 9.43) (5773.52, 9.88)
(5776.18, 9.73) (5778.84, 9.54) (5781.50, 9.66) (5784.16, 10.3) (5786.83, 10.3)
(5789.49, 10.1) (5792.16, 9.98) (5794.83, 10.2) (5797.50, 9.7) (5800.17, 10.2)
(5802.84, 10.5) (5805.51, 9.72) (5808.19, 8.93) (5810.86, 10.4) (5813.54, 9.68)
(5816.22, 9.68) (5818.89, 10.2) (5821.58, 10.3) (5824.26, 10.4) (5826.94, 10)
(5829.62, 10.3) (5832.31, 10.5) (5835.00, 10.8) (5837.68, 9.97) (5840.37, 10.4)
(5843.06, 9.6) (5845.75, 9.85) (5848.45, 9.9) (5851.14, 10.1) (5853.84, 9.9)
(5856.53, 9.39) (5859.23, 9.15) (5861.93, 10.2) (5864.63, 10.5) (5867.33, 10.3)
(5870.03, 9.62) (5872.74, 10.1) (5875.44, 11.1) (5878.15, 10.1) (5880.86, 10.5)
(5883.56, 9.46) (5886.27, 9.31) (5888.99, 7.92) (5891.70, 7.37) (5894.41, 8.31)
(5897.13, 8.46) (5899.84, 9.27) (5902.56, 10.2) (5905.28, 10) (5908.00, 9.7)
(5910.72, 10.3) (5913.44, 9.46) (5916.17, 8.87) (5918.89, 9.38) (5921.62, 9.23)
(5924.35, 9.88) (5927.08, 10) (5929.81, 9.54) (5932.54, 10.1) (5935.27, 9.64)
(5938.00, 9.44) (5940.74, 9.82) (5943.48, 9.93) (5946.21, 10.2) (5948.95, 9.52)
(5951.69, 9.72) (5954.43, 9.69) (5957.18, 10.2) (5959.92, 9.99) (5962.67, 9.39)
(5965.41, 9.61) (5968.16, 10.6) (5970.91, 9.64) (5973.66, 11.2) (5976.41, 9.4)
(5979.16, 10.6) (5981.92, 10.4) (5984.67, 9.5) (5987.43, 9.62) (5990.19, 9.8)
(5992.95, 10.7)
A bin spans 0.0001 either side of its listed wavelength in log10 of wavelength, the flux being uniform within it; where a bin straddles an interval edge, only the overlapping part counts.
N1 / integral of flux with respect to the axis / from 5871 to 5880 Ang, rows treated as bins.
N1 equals 94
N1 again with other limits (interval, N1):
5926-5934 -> 79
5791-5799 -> 80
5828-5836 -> 84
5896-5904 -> 75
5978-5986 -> 81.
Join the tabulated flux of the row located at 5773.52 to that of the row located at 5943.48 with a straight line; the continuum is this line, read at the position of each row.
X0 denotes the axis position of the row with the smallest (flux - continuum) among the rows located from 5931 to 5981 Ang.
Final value 5962.67 Ang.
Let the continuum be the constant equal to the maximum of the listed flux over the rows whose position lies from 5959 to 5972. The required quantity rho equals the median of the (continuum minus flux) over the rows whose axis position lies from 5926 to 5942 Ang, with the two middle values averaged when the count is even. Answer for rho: 0.87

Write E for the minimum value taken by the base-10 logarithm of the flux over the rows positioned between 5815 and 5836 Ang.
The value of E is 0.986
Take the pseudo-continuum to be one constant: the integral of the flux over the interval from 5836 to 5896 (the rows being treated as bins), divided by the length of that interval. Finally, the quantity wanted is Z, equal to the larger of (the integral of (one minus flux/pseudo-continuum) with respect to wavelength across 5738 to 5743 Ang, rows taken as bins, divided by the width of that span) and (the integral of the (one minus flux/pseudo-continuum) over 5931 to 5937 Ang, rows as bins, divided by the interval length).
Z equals 0.005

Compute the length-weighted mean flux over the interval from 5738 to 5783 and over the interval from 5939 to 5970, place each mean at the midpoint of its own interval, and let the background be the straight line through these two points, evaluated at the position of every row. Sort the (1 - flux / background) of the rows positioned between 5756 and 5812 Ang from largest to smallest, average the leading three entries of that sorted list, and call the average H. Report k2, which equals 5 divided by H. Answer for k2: 74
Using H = 0.07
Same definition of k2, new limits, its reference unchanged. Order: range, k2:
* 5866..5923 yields 25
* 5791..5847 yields 150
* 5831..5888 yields 99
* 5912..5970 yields 72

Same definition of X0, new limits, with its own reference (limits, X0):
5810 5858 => 5856.53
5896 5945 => 5897.13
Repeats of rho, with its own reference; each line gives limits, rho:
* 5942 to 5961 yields 0.67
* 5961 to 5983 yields 0.58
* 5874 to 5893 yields 1.14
